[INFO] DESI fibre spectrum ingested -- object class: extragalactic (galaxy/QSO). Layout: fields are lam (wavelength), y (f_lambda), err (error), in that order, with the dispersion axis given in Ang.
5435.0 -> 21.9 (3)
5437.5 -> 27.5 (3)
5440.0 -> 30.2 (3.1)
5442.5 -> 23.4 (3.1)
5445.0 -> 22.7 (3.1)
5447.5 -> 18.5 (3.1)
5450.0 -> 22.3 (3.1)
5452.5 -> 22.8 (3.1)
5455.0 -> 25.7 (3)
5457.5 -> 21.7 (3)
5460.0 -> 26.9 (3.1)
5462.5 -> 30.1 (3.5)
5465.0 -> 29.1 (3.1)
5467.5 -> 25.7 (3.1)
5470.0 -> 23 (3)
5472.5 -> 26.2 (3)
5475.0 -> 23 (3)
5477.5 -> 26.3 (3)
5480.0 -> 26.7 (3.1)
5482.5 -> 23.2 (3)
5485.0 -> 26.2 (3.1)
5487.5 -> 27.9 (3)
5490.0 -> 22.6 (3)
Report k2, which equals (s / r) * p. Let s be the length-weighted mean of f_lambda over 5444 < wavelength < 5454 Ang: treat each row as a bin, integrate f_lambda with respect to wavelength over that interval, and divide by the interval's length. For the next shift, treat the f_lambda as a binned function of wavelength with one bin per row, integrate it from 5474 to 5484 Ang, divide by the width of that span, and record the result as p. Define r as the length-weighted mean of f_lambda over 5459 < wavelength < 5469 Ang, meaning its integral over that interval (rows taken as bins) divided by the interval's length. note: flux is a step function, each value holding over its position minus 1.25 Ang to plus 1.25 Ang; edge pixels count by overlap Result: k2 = 19.3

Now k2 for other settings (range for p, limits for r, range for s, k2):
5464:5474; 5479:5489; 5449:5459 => 23.2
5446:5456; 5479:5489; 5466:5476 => 21.2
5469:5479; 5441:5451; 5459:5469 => 31.4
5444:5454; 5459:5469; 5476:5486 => 19.8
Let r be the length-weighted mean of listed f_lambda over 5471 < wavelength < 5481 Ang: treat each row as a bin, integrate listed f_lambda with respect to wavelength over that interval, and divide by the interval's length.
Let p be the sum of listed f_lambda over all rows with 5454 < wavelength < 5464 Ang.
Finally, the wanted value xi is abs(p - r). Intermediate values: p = 104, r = 25.5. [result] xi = 78.9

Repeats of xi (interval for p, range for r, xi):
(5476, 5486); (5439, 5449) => 78.9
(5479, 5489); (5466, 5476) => 79.4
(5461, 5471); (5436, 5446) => 82.0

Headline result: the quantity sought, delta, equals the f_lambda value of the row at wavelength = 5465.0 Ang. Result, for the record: 29.1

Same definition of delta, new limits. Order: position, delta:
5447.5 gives 18.5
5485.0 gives 26.2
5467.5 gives 25.7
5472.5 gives 26.2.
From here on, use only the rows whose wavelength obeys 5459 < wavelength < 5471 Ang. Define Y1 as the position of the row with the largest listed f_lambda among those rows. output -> 5462.5 Ang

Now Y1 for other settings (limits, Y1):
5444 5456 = 5455.0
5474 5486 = 5480.0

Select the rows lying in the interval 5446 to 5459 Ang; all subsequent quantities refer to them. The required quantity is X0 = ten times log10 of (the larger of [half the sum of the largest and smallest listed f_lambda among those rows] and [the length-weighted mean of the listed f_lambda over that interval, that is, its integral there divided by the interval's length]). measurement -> 13.5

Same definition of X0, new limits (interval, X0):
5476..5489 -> 14.1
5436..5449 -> 13.9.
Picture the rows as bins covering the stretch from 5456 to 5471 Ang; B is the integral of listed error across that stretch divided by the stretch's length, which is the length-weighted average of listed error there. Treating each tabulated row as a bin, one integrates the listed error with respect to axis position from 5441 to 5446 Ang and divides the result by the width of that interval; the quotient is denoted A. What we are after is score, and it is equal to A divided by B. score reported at 0.99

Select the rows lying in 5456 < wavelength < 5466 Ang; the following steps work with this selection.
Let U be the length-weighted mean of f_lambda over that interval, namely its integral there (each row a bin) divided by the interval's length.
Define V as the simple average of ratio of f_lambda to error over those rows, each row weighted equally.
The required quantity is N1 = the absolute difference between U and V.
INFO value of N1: 18.4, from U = 26.9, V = 8.47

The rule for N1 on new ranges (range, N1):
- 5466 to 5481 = 16.9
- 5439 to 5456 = 15.9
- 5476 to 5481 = 17.6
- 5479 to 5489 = 17.4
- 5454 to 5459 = 15.9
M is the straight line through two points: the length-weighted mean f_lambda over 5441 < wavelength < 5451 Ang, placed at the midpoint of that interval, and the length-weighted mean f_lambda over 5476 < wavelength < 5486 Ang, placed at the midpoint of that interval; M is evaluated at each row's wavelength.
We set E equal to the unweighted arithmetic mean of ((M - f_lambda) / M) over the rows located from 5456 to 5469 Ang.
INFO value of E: -0.13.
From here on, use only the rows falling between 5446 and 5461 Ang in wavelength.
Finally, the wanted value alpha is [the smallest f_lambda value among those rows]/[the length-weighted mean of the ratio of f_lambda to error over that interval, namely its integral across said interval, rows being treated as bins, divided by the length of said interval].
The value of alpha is 2.47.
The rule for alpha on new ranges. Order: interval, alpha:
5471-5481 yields 2.73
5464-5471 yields 2.72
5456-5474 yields 2.59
